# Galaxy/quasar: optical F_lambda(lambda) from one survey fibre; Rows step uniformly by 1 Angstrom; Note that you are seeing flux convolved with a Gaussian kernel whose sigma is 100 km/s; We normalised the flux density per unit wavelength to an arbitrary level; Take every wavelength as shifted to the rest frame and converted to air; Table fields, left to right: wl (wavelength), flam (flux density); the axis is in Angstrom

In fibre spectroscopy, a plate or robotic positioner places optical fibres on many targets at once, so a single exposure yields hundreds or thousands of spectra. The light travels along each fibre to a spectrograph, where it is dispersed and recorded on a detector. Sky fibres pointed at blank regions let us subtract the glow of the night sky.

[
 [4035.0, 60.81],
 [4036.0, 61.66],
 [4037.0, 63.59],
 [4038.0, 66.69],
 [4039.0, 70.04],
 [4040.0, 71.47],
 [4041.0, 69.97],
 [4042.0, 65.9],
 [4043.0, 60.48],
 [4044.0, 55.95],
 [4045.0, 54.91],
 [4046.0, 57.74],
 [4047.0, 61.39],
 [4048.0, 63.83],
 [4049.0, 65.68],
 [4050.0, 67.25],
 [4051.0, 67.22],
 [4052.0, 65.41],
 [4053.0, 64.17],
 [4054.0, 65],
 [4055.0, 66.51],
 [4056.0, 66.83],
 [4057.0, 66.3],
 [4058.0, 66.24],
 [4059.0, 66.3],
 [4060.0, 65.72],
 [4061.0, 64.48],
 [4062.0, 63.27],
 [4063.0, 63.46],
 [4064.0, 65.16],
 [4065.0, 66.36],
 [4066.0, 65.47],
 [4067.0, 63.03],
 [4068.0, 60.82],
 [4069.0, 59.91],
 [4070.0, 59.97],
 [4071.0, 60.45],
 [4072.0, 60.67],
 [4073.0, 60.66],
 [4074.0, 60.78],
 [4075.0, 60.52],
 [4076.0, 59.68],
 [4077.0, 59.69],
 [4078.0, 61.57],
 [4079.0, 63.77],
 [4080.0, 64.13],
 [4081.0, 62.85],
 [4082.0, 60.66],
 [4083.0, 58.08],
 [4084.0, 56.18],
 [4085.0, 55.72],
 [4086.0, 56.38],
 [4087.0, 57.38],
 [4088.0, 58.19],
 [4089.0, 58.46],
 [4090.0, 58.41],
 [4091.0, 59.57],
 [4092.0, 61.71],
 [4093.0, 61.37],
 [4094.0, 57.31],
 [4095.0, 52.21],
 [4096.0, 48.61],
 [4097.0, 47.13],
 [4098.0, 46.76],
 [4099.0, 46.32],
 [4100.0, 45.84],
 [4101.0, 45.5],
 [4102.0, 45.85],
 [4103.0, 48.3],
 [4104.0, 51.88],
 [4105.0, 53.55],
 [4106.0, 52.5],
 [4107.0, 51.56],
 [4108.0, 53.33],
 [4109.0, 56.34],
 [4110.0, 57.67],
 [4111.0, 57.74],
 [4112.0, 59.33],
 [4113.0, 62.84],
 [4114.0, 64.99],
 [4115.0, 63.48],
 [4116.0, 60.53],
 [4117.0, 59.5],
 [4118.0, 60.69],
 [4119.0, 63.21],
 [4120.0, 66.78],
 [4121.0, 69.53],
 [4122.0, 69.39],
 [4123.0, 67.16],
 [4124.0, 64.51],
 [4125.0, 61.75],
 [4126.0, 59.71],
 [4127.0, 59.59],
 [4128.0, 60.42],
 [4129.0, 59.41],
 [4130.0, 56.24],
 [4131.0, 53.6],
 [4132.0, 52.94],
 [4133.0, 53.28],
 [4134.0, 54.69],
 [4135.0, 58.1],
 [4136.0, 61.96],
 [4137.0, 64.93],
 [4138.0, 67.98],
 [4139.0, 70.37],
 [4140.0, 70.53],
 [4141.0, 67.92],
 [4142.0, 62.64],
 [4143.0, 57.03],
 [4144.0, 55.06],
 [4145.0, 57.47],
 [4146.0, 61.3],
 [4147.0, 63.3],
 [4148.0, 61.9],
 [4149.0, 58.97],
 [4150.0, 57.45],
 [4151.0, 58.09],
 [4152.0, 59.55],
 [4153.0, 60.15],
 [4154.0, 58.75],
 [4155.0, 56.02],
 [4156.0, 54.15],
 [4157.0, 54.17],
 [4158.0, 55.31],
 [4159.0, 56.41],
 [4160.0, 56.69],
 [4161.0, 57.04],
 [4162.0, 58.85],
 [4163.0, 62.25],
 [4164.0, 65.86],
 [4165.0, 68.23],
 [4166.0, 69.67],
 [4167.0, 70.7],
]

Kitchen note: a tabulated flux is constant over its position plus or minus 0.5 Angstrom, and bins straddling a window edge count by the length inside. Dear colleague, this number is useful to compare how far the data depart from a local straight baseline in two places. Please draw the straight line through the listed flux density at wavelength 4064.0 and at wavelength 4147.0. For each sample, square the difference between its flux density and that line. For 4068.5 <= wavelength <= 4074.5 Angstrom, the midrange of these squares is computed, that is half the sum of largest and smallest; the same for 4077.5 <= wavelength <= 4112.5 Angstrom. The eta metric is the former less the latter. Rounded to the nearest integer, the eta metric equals -156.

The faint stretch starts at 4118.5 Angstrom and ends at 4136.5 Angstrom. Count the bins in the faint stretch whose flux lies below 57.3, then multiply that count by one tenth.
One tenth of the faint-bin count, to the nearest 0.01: 0.50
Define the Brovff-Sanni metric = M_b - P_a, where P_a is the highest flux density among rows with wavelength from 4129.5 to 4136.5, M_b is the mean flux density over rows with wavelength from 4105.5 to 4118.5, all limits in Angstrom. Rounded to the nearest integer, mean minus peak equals -3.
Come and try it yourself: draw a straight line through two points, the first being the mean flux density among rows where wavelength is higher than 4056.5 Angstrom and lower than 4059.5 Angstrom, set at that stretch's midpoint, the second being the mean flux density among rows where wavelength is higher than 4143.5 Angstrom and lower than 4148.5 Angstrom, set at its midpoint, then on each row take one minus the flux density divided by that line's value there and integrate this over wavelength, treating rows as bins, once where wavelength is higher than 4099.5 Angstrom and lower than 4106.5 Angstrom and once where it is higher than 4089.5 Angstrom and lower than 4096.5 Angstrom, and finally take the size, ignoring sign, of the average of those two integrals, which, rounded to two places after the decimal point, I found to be 1.14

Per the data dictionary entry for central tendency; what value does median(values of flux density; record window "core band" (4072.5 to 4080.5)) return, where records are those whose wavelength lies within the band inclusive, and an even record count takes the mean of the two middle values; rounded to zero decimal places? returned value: 61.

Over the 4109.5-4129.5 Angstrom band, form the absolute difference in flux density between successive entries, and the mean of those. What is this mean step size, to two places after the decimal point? 1.82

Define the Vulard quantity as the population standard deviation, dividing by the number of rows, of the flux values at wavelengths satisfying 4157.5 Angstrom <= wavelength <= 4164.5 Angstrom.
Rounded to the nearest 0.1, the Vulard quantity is 3.5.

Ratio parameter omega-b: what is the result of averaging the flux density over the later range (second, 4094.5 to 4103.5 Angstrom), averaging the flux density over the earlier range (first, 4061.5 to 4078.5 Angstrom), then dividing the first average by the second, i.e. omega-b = 1.31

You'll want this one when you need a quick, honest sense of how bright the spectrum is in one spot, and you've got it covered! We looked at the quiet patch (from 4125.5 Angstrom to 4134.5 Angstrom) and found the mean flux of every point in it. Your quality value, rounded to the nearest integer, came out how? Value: 57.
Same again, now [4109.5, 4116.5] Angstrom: 61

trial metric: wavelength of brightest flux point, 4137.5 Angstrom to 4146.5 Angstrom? 4140.0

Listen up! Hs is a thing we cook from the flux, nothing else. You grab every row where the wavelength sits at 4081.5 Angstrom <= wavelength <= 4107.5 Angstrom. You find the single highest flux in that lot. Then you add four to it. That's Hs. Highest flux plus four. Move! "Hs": 65.7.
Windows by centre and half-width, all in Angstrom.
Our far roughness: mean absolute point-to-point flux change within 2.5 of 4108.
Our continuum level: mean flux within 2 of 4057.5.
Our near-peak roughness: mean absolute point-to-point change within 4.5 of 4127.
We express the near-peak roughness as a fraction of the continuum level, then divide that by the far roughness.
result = 0.016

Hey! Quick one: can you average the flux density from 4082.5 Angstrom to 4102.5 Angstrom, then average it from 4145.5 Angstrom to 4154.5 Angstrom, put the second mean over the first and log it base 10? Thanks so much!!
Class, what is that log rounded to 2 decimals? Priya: 0.05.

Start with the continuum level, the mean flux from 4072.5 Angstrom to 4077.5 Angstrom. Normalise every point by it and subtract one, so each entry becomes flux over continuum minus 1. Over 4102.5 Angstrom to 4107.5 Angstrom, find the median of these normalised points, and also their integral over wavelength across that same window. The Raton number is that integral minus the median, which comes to -0.58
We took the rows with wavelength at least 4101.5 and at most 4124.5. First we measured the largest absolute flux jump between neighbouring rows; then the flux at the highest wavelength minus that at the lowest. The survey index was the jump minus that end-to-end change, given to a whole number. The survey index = -15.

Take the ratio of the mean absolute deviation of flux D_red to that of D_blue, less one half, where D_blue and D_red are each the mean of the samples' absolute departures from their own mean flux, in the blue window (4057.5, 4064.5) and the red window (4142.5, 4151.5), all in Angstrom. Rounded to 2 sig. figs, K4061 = 1.6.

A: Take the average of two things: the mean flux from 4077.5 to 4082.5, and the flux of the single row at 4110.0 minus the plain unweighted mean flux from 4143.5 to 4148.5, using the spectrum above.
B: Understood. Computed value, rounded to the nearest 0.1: 30.2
